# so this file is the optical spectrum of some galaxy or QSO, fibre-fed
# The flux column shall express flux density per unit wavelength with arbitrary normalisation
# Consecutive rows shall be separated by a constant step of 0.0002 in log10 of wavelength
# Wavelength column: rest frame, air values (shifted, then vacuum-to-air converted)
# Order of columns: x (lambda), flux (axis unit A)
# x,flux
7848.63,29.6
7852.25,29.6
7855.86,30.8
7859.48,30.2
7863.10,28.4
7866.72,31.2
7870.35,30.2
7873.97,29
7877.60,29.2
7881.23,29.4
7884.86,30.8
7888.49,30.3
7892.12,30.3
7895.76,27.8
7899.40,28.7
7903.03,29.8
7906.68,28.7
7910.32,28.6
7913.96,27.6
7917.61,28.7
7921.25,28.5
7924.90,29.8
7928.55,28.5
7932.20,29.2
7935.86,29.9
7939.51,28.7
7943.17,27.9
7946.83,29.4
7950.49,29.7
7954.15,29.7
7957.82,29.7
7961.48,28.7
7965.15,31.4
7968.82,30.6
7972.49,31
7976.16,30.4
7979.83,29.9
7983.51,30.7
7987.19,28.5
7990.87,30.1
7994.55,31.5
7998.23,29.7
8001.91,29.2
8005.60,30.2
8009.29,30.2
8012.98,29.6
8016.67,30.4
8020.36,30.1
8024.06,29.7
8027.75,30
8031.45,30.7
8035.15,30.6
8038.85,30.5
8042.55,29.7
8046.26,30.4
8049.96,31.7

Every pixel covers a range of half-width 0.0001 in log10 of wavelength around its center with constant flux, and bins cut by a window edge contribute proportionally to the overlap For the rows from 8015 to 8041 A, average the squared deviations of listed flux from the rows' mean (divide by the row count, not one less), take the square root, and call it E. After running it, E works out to 0.3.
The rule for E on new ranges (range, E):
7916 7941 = 0.6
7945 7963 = 0.4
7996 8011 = 0.4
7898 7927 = 0.7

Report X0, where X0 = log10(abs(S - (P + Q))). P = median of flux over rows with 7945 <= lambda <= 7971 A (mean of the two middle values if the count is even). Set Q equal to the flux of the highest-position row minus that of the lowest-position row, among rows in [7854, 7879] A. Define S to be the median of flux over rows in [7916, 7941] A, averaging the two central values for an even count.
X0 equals -0.2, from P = 29.7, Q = -1.6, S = 28.7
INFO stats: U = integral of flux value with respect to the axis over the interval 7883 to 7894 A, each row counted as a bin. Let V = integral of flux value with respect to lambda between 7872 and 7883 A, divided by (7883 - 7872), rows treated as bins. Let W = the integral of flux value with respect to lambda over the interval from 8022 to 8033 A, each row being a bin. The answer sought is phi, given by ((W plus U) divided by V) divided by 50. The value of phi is 0.456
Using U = 335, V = 29.2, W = 331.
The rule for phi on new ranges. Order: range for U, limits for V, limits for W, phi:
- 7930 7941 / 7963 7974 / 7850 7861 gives 0.423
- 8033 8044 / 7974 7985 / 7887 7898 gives 0.433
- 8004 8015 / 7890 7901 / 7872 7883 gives 0.450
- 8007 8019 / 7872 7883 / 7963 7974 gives 0.480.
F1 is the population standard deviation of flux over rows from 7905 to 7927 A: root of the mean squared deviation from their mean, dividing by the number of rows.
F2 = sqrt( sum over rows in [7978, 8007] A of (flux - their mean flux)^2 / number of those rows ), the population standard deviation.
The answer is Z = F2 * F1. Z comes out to 0.54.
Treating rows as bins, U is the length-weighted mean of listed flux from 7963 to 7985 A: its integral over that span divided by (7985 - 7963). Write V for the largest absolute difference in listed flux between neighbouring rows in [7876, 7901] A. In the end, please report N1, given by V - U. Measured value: -28.1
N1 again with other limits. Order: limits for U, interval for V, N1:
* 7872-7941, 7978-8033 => -26.9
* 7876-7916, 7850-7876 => -26.4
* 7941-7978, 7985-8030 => -28.0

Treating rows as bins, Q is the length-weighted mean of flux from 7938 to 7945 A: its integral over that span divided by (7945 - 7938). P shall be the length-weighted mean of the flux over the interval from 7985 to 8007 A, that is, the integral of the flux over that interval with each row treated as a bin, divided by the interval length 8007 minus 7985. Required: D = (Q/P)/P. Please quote 0.0317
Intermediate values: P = 29.9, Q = 28.3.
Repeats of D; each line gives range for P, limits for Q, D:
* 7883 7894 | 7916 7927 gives 0.0313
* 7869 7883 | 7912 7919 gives 0.0325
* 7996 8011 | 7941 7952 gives 0.0325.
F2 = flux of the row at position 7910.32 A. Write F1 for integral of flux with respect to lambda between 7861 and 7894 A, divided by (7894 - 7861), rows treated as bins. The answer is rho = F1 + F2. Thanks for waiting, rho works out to 58.5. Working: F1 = 29.9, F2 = 28.6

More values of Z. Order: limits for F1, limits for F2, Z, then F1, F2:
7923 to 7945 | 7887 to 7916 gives 0.70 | 0.71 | 1.0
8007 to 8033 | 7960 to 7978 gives 0.33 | 0.35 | 0.9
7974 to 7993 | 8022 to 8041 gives 0.29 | 0.76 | 0.4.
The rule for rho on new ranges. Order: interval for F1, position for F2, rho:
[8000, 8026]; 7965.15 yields 61.3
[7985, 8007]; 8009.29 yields 60.1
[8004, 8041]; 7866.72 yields 61.4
